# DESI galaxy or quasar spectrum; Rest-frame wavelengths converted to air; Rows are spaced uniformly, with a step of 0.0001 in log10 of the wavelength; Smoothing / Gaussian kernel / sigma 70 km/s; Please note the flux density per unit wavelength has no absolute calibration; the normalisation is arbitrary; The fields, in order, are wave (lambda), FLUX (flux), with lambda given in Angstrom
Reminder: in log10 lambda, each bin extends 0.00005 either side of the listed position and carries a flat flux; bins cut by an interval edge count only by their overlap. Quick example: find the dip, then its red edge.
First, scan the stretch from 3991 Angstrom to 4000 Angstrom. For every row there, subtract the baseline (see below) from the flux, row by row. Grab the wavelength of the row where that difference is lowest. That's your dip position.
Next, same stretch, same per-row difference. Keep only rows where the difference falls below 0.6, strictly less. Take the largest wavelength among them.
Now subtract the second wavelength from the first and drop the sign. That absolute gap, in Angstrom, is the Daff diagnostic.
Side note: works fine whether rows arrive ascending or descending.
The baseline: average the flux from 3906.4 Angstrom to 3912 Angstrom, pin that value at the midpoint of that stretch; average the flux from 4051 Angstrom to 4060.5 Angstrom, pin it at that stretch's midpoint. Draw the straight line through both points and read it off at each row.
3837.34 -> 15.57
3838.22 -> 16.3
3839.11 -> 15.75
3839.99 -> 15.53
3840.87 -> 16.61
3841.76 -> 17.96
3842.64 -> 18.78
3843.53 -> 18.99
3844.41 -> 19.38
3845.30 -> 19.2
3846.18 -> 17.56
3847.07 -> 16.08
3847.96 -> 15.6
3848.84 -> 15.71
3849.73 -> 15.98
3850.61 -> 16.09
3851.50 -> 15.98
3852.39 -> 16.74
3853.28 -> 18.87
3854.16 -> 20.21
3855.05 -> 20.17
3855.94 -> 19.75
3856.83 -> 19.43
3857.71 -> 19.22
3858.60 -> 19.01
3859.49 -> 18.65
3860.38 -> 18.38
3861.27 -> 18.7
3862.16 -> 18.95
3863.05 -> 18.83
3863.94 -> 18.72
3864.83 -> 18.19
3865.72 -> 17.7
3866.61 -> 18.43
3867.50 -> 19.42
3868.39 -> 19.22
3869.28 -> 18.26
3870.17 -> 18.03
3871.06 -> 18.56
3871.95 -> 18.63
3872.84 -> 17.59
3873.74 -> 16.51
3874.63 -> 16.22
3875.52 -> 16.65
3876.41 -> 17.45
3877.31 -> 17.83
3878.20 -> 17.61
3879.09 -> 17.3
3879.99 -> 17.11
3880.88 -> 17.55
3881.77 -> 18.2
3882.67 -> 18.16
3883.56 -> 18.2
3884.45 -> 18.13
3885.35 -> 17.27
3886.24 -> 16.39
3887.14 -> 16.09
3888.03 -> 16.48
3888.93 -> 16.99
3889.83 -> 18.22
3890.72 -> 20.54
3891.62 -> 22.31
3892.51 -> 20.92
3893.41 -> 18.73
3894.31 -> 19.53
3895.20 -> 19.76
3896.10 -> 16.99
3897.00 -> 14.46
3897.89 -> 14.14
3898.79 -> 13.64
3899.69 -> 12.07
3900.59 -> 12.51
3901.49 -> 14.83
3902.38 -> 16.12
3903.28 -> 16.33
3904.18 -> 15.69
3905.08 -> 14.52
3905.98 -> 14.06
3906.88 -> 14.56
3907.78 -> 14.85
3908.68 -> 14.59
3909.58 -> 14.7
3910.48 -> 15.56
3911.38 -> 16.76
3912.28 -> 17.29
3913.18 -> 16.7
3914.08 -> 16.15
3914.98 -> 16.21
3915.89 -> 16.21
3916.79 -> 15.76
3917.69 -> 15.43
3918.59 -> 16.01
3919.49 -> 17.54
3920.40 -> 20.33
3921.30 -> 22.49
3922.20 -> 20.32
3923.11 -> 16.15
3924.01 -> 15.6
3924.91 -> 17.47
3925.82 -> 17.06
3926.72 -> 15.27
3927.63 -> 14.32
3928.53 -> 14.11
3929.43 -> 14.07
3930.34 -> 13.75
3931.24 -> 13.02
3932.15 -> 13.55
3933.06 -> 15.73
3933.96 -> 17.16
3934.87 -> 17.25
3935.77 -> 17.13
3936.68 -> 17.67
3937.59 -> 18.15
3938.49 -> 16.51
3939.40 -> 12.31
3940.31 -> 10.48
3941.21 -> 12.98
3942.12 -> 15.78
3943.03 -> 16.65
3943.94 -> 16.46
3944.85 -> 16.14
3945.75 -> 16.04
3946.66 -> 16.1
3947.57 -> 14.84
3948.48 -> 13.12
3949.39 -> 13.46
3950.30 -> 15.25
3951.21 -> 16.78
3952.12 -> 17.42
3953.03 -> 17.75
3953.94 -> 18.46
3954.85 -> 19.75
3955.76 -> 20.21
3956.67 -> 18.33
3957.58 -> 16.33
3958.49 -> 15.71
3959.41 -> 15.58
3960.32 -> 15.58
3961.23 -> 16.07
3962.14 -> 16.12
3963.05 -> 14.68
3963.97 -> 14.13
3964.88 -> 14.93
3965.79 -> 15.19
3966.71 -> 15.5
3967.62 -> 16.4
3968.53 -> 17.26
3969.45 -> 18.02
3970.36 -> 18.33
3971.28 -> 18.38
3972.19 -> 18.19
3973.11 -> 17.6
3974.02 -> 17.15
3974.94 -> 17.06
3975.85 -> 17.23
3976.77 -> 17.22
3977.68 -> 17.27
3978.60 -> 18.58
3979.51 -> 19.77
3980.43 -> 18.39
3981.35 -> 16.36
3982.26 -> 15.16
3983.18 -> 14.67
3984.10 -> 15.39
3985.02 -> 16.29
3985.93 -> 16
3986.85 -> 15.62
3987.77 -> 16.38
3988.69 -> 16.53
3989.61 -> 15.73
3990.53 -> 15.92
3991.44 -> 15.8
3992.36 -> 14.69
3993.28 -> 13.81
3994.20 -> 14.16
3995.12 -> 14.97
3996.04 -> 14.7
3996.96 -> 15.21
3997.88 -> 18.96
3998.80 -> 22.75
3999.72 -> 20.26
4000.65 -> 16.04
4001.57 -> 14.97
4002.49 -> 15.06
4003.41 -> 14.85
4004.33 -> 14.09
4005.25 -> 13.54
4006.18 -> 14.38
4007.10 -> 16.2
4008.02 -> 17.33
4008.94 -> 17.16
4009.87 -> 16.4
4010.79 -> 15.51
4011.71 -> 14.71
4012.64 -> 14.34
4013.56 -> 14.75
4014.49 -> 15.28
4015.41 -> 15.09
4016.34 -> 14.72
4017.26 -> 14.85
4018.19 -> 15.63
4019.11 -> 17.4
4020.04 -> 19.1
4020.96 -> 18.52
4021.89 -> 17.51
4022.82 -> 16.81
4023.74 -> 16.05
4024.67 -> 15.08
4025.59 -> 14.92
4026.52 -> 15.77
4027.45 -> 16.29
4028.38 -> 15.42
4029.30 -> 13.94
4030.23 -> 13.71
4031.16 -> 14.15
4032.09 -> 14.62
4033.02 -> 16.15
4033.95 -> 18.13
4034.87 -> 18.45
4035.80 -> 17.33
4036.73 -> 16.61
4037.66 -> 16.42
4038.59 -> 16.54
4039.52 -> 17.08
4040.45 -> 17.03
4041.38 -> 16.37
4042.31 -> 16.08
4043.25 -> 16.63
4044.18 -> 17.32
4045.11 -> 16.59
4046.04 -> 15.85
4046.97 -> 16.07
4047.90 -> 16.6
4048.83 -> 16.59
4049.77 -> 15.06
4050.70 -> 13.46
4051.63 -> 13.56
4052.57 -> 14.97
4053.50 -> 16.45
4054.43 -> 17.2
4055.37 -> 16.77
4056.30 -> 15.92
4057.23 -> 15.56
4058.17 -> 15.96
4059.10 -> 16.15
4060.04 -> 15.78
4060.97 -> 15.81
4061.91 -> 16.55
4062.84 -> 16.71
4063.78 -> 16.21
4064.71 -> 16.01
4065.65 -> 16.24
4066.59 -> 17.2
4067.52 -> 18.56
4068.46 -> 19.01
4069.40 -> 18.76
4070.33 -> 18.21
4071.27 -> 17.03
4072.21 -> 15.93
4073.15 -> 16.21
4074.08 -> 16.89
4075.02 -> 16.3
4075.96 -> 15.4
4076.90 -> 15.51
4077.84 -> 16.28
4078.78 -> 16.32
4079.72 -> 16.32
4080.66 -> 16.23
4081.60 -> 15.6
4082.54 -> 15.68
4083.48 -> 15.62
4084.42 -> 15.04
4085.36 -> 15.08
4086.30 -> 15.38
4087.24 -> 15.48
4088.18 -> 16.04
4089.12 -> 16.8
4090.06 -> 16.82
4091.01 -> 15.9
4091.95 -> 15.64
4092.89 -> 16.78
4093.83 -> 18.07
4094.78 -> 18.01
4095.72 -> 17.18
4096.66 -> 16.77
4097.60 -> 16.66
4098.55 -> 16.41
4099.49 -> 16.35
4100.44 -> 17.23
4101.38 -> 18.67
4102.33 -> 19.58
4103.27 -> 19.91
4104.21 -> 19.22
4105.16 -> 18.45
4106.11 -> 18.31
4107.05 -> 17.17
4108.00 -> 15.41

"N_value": 3.7 Angstrom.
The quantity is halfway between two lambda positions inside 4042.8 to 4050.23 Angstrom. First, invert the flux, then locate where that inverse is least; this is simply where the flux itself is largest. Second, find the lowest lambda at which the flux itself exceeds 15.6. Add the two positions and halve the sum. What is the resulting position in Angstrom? 4043.7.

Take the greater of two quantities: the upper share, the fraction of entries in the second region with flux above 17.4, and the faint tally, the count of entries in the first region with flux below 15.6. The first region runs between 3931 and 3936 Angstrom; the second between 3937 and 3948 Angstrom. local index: 2.0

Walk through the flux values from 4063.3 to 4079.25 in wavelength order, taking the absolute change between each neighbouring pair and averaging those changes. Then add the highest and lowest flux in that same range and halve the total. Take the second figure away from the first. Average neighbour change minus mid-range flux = -16.6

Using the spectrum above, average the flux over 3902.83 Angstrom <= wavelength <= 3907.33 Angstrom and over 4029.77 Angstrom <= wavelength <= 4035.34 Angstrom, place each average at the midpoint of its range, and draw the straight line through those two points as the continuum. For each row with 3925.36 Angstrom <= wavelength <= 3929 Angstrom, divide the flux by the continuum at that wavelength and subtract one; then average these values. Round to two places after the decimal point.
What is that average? 0.00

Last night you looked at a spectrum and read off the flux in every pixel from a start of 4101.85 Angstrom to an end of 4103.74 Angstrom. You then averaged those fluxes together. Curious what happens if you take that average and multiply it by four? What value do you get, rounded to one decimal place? 79.0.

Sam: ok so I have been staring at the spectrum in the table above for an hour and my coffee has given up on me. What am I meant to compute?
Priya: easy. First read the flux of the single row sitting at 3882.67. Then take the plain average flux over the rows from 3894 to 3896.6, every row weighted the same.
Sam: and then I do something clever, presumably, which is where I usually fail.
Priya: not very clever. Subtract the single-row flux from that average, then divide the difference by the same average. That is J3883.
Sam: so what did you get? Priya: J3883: 0.03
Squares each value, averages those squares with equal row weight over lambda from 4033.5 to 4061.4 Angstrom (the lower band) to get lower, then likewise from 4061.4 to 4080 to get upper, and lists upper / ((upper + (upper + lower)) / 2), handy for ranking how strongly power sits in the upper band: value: 0.68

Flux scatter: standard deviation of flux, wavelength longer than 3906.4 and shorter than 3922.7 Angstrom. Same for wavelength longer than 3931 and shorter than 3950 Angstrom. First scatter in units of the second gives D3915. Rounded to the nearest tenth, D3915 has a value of 1.1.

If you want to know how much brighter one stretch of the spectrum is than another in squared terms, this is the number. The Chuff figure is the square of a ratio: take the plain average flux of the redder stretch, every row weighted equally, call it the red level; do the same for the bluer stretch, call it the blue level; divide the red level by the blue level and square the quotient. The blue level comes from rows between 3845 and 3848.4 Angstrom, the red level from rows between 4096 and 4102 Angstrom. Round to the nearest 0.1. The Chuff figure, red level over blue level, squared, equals 1.0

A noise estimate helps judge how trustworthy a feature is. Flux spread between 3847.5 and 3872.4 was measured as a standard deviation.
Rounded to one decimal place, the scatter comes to 1.3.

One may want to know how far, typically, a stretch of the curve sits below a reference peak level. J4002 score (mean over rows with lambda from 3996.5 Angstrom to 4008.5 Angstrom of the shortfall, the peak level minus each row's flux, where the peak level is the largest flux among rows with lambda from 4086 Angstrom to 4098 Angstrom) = 1.64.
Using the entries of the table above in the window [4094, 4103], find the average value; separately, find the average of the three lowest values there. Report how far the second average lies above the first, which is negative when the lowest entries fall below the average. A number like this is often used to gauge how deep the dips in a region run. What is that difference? -1.0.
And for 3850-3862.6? -2.3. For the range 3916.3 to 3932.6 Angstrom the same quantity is -2.8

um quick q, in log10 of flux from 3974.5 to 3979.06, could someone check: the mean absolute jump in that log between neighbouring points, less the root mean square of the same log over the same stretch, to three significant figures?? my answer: -1.23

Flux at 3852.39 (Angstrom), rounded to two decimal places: 16.74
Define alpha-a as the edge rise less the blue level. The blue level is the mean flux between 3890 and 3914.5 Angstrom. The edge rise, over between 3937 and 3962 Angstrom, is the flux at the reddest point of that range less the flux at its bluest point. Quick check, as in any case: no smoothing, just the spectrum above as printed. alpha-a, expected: -18.3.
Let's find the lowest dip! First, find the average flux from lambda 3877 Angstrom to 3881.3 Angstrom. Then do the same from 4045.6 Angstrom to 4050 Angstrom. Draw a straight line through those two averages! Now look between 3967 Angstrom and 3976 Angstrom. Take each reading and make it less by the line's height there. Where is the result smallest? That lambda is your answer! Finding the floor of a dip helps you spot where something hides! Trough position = 3967.62 Angstrom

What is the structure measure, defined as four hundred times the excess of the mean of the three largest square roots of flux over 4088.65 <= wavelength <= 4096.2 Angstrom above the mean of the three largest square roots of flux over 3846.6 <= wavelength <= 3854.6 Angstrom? -39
